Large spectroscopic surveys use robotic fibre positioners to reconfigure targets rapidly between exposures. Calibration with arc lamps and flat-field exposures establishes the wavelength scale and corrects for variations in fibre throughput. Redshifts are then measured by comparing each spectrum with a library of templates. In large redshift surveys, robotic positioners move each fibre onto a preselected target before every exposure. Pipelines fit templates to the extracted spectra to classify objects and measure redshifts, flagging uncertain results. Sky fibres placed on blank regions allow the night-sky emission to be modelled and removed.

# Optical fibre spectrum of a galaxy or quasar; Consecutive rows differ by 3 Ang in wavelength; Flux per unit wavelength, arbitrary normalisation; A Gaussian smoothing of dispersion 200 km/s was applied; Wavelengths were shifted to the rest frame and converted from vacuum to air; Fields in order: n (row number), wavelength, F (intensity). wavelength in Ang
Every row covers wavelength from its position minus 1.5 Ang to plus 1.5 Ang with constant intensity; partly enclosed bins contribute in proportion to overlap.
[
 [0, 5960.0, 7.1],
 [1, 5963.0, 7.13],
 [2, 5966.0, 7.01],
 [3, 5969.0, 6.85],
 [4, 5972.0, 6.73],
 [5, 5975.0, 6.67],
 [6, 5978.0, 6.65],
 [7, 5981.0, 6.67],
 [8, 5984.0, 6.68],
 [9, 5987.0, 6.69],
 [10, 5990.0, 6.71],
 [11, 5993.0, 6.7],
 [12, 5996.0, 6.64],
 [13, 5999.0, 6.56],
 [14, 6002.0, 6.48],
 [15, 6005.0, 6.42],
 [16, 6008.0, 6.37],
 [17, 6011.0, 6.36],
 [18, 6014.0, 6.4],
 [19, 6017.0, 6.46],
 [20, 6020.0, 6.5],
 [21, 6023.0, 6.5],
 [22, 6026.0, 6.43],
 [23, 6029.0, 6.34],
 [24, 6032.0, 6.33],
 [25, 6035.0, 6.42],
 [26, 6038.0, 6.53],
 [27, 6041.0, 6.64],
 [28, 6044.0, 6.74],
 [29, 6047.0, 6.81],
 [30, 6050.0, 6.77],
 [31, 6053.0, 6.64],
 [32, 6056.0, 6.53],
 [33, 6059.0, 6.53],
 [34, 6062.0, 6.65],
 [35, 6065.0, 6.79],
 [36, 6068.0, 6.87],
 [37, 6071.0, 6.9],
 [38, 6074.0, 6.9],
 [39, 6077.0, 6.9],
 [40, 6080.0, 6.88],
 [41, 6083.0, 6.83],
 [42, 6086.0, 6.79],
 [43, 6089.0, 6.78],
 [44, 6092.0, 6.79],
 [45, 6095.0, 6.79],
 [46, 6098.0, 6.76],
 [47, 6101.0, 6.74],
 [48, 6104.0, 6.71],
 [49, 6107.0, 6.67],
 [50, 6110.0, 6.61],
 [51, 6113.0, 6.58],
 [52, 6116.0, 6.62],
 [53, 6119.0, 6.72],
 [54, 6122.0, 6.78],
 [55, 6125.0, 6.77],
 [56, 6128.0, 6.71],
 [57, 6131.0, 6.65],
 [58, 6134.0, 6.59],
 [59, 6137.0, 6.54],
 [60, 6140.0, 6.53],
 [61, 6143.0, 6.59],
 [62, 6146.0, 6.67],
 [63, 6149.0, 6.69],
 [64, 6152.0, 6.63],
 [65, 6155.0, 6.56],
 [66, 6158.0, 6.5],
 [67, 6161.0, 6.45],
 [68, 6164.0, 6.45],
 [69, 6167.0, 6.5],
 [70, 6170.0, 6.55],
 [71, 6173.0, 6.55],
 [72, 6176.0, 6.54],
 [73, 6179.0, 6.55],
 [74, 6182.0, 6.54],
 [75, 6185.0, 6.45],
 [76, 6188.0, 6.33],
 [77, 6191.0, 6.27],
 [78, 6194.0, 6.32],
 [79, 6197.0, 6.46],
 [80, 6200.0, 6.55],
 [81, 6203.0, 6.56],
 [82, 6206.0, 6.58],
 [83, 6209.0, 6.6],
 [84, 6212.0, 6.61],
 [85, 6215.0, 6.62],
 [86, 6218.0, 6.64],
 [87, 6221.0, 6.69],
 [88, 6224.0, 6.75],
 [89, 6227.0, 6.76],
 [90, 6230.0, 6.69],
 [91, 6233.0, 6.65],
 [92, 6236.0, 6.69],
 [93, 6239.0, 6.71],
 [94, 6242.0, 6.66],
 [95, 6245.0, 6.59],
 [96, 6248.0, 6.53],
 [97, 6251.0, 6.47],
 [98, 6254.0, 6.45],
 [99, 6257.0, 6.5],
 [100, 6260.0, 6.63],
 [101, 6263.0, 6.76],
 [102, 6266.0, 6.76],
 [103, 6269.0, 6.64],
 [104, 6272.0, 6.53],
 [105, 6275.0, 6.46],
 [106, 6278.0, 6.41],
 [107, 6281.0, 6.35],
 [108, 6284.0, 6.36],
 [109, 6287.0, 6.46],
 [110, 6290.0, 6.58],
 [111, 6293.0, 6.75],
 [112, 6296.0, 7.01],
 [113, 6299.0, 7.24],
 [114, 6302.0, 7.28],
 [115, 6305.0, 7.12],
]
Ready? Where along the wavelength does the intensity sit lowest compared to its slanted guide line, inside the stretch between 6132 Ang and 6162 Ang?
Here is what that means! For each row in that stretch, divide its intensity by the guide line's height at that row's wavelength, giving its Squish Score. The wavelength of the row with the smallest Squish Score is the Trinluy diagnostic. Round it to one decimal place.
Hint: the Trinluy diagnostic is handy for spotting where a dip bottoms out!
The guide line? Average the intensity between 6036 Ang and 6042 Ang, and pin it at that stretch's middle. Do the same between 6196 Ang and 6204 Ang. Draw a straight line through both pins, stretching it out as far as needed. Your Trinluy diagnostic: 6161.0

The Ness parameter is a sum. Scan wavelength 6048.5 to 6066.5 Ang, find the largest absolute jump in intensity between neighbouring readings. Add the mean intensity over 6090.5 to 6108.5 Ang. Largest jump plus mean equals 6.88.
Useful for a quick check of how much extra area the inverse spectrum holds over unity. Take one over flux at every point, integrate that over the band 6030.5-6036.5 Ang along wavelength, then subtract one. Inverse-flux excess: -0.059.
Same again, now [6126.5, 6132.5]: -0.102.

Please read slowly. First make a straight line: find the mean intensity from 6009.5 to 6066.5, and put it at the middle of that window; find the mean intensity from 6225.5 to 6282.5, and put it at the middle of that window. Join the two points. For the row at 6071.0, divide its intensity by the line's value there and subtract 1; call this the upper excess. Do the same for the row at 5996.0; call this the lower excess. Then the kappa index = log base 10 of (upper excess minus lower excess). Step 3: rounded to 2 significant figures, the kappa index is -1.4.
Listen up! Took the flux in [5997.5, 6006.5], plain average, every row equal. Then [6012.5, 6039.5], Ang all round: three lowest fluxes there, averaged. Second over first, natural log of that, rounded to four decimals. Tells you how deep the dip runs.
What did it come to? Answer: -0.0202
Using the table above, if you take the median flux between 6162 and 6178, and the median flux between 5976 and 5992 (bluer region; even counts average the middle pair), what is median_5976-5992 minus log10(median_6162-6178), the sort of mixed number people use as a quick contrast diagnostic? 5.86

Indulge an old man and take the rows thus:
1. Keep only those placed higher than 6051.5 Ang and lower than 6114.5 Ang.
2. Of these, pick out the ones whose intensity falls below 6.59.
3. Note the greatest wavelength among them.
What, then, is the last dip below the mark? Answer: 6113.0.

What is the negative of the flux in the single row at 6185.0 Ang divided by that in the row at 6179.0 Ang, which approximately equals -0.985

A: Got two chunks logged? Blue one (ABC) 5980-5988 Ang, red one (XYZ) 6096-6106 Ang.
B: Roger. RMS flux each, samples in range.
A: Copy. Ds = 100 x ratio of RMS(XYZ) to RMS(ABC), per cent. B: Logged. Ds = 101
